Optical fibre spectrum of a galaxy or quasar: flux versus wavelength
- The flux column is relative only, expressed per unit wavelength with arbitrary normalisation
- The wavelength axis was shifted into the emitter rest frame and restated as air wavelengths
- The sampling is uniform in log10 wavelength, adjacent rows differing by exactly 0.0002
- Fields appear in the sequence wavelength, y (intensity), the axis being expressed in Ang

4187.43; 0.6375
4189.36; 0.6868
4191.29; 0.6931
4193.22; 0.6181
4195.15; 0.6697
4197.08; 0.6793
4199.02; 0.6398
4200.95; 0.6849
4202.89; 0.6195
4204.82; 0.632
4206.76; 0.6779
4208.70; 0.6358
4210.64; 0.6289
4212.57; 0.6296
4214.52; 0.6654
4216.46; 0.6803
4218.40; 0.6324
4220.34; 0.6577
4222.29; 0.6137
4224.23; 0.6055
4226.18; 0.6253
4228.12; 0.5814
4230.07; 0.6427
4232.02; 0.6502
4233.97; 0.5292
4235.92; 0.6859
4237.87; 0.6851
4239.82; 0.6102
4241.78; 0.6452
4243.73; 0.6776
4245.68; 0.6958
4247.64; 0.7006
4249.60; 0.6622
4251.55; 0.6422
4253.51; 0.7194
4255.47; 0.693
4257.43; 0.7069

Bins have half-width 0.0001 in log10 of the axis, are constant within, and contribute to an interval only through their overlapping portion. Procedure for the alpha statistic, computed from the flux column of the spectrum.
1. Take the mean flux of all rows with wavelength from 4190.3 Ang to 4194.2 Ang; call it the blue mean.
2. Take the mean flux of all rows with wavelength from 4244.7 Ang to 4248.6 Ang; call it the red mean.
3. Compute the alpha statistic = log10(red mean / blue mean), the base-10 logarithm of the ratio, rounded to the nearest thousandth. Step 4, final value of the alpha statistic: 0.027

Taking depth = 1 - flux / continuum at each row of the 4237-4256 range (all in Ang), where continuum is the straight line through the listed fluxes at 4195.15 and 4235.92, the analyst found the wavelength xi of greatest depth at 4239.82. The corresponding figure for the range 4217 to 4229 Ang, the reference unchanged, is 4228.12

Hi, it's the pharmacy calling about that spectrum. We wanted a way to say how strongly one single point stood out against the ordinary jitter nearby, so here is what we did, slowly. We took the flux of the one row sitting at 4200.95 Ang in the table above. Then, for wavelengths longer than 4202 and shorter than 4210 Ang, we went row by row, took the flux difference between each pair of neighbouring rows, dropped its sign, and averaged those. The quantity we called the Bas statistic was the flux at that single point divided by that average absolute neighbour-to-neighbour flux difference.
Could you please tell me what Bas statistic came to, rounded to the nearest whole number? 20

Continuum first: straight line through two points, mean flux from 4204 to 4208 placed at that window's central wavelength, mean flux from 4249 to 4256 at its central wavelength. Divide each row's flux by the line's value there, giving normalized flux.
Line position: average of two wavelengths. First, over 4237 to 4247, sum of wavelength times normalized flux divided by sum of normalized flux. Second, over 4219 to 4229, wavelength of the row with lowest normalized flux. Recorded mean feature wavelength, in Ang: 4235.0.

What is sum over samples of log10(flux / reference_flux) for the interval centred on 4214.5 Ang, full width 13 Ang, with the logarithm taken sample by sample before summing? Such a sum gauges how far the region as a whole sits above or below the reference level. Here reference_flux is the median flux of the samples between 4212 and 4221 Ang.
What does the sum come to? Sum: -0.050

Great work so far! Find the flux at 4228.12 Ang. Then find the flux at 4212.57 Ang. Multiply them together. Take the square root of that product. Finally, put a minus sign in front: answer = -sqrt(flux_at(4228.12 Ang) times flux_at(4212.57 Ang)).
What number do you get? -0.605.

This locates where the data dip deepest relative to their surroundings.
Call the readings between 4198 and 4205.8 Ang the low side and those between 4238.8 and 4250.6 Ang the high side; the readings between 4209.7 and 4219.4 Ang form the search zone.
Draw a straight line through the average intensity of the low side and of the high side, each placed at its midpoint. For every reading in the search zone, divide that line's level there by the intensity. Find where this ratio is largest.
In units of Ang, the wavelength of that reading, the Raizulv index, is 4218.40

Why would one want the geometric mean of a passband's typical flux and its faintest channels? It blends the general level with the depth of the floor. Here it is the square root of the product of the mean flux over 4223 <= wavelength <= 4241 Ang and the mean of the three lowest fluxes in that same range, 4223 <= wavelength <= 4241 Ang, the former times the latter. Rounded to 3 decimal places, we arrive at 0.597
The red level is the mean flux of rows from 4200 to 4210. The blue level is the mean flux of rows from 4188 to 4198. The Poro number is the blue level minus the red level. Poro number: 0.019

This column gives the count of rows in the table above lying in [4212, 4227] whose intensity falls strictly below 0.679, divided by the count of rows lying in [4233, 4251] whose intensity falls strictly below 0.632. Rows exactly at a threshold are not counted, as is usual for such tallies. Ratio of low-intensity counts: 3.5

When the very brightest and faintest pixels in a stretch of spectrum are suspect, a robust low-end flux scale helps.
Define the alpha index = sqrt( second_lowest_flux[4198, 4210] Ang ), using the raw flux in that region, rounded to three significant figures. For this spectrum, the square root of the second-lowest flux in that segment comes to 0.795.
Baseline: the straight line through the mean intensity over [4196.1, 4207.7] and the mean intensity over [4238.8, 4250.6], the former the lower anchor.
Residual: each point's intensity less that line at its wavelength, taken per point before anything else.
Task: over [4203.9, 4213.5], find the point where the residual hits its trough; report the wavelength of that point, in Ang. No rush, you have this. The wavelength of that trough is 4210.64 Ang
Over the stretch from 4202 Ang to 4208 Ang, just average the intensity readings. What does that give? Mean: 0.643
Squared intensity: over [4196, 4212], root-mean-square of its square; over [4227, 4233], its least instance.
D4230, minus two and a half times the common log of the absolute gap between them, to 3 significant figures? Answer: 2.66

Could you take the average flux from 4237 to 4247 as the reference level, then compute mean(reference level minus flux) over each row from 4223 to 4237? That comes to 0.046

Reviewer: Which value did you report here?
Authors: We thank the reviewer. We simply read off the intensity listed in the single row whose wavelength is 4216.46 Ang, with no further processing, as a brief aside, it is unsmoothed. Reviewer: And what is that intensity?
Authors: 0.6803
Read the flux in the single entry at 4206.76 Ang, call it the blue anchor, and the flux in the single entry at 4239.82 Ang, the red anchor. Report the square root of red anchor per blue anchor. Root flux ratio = 0.95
